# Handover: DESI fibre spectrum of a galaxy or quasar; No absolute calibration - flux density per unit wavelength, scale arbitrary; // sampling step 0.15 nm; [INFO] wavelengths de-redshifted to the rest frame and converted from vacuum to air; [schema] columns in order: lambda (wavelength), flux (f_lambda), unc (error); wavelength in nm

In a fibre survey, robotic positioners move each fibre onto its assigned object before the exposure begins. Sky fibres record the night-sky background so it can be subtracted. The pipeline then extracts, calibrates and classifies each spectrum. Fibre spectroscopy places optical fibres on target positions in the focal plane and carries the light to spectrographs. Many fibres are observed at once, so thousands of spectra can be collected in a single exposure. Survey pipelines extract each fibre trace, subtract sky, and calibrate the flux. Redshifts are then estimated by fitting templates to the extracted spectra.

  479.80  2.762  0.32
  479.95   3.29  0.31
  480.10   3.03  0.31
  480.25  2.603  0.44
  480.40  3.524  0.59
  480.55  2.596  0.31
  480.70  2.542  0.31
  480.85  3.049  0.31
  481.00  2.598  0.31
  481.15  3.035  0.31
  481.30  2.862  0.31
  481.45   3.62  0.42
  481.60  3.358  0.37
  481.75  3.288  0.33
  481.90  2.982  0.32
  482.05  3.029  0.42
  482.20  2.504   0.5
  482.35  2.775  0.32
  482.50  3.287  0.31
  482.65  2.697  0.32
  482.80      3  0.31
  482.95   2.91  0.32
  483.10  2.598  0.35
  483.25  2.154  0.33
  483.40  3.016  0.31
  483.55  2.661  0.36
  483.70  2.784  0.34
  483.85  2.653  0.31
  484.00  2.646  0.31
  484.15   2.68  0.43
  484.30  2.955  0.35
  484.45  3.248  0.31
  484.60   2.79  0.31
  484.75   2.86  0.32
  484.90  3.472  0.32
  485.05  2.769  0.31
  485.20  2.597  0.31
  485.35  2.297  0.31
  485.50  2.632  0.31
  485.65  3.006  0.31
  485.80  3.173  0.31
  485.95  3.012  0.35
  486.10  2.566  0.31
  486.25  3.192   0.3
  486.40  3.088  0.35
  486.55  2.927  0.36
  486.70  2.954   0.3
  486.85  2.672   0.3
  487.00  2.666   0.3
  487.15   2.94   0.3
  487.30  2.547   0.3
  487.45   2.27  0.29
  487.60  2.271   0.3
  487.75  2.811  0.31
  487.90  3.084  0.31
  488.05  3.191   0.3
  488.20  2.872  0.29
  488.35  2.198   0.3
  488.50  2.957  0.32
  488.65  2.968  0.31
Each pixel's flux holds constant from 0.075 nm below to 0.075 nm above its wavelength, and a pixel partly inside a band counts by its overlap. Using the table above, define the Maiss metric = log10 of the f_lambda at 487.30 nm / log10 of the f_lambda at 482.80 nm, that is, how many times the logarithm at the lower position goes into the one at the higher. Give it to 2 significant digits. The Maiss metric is 0.85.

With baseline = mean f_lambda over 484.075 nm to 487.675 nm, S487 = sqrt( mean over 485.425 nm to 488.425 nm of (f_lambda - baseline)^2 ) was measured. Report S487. 0.306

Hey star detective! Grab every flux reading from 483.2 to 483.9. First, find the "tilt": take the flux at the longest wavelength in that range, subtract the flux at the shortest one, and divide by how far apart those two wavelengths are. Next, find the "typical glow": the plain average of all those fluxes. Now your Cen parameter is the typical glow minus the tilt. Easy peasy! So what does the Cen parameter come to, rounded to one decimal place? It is 1.8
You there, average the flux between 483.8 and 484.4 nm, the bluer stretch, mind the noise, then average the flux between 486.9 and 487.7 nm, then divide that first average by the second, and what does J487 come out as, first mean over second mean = 1.08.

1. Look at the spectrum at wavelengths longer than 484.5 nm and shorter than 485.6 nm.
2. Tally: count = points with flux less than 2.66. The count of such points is 3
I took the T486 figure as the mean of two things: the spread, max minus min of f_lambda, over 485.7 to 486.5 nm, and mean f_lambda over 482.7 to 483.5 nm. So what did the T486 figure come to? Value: 1.68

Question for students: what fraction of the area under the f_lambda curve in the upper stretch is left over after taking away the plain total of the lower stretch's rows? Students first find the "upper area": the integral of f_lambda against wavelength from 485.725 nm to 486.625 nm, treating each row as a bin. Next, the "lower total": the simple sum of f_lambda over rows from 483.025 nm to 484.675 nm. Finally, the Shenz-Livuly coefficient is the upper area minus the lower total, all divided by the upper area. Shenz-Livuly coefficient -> -10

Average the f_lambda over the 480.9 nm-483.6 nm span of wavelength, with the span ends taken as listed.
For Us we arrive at 2.91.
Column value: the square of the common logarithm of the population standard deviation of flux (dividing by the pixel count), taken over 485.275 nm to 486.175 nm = 0.27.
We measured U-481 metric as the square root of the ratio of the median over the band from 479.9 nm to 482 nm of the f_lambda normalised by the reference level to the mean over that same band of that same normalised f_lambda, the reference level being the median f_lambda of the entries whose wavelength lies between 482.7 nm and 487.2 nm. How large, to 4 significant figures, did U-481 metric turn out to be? 1.001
